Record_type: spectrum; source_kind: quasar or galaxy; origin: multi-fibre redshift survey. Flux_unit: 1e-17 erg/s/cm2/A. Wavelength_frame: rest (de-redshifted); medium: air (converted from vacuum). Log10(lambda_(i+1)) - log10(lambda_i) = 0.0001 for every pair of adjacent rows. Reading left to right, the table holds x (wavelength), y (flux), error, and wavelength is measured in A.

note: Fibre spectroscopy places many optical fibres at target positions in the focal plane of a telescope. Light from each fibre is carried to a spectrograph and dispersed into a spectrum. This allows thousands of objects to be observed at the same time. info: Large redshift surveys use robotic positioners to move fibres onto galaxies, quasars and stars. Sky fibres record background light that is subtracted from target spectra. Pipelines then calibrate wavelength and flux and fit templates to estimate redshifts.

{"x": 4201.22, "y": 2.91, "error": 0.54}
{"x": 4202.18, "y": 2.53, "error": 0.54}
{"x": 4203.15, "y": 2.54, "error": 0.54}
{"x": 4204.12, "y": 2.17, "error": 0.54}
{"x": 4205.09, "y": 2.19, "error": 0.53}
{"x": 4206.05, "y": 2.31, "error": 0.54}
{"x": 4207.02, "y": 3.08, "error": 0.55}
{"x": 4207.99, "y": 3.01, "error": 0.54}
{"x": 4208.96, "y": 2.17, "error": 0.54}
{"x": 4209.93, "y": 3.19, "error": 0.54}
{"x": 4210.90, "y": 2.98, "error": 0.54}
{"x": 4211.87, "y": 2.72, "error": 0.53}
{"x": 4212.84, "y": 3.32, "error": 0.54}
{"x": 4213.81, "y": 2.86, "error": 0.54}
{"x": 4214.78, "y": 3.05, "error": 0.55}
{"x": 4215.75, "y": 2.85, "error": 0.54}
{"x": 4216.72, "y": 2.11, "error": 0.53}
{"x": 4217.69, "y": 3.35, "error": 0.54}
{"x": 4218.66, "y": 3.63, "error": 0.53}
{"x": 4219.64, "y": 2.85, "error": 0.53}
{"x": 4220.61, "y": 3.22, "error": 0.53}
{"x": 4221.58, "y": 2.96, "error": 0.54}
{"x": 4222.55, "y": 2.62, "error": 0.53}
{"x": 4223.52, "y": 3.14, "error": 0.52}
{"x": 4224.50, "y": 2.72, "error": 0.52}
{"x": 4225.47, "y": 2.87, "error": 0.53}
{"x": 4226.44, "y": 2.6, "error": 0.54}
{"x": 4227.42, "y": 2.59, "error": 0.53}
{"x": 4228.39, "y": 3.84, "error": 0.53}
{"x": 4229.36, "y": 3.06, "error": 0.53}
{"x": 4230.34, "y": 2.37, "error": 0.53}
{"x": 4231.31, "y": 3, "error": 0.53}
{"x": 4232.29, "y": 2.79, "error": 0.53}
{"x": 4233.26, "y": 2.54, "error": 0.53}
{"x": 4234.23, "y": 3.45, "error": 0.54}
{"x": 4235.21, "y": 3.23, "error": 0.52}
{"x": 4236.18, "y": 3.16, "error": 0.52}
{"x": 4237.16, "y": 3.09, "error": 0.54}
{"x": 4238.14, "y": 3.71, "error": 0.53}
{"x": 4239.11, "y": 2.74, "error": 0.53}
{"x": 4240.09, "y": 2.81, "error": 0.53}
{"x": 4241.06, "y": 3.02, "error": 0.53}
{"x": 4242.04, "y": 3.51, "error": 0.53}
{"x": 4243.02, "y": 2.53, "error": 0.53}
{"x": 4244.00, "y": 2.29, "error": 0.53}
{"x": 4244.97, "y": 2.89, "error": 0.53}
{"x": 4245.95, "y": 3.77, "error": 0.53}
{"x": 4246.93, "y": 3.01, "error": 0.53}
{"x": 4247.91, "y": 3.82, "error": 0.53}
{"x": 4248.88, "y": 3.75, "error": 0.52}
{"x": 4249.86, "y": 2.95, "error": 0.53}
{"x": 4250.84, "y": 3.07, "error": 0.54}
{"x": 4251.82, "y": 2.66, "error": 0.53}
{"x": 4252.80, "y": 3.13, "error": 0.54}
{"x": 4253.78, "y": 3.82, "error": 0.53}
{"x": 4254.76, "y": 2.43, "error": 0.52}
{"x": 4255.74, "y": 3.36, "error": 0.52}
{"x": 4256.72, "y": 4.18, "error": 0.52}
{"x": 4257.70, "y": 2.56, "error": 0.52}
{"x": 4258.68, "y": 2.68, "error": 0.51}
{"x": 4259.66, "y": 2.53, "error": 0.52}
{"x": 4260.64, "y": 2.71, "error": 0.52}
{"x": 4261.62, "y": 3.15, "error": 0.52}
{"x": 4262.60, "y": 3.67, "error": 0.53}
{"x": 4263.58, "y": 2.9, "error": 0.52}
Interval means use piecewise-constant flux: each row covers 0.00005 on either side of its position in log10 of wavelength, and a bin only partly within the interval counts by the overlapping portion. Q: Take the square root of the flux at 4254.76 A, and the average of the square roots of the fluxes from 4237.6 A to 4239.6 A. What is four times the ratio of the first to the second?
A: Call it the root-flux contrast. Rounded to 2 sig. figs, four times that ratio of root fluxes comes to 3.5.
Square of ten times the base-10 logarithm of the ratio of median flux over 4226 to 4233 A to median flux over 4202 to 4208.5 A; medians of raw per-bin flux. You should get 0.18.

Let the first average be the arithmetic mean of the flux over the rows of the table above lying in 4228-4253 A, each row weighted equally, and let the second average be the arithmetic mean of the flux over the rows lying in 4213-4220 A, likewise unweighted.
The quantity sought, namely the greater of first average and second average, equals 3.08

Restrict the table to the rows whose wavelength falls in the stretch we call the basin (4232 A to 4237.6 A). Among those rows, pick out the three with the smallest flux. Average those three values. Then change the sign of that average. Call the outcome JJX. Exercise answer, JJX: -2.8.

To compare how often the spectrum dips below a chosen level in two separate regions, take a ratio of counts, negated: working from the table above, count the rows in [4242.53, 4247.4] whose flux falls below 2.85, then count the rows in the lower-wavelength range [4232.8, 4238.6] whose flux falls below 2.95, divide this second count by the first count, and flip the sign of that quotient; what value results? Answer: -0.50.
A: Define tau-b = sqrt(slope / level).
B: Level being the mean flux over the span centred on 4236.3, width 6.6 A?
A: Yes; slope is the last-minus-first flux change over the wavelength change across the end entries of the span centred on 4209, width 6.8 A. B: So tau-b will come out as 0.15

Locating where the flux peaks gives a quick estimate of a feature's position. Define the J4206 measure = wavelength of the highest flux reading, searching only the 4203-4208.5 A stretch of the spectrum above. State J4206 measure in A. 4207.02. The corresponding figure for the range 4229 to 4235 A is 4234.23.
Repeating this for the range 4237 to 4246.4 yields 4245.95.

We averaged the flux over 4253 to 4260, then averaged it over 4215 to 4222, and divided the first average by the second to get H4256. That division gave 1.03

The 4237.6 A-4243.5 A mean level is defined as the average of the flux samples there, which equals 3.05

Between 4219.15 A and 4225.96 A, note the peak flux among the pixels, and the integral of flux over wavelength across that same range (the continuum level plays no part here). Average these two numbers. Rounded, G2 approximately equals 11.5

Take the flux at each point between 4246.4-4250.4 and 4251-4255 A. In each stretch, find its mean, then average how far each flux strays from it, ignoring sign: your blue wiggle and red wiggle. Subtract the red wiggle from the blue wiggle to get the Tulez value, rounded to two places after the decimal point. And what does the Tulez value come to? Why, -0.06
